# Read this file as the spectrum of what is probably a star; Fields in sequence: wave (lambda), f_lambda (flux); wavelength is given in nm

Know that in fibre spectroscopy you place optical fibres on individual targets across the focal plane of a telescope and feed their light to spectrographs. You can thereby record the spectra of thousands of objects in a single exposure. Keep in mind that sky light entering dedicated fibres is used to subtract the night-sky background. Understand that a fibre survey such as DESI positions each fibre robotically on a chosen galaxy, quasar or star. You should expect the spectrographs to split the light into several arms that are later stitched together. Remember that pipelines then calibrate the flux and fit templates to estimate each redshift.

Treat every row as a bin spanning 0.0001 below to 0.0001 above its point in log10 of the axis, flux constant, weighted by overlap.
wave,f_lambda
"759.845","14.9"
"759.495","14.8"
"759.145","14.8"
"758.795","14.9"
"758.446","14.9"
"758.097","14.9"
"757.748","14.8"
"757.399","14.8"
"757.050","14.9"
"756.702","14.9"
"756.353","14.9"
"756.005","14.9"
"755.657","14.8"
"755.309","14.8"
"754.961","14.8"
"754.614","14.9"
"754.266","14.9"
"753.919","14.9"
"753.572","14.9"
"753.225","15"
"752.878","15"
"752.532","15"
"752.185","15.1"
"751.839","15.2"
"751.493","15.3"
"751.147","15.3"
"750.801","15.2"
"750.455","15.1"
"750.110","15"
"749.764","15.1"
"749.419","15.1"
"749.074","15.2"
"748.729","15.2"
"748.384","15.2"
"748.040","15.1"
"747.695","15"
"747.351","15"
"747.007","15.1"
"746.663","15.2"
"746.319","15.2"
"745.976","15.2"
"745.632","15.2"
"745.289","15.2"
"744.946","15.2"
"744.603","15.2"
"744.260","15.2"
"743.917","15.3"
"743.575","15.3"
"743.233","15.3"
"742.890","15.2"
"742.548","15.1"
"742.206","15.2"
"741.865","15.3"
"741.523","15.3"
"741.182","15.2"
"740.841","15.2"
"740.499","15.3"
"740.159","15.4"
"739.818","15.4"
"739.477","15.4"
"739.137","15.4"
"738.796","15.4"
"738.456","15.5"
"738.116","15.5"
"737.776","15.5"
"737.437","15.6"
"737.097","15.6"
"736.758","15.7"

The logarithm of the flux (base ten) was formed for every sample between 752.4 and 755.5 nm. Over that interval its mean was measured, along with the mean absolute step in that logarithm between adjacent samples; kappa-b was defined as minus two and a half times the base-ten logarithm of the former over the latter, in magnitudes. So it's -8.0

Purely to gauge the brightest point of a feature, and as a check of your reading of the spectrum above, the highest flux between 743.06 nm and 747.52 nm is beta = 15.3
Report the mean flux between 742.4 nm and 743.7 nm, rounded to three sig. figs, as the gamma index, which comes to 15.2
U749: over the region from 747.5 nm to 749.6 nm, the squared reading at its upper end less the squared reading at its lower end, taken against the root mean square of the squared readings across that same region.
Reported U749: 0.013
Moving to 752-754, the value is -0.027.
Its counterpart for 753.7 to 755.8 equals -0.013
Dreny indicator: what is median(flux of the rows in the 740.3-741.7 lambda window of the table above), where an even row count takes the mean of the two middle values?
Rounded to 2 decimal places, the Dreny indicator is 15.25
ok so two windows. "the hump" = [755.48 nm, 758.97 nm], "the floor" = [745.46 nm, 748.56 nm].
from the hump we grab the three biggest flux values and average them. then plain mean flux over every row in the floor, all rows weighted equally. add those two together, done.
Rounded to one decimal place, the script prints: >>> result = 30.0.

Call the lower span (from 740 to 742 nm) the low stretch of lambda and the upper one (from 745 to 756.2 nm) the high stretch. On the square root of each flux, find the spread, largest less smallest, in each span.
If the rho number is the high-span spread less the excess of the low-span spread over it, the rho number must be 0.10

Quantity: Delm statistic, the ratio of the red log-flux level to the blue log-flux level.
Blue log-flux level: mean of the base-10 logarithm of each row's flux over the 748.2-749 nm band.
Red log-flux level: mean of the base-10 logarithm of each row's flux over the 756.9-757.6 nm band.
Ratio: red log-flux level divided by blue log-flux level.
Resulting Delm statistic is 0.991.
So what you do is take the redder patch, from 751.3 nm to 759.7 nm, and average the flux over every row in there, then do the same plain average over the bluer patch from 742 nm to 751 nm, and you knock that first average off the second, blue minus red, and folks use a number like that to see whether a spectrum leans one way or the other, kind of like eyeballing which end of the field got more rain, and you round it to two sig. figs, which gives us 0.24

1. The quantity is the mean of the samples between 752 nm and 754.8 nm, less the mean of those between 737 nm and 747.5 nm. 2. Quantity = -0.33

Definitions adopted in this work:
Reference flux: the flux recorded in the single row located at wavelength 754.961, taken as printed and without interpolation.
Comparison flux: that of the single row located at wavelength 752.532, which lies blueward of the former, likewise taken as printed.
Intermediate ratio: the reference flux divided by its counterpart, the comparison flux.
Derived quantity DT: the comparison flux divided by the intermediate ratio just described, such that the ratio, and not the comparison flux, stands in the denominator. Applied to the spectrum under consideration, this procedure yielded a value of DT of 15.2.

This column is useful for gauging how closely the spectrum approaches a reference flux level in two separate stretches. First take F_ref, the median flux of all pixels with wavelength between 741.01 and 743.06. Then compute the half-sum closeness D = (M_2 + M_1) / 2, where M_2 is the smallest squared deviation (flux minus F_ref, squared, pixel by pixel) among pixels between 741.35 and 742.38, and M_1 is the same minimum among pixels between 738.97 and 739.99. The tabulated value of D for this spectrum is 0.020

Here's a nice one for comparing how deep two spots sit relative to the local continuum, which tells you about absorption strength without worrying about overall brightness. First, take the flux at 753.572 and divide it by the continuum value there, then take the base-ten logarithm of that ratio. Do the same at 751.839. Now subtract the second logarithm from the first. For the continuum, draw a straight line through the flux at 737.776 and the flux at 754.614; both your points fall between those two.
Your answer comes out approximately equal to -0.0069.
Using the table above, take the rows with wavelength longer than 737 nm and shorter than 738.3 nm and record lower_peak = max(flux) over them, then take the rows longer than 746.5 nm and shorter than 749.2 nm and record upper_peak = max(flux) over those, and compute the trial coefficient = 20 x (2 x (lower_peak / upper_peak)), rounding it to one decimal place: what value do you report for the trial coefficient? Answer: 41.1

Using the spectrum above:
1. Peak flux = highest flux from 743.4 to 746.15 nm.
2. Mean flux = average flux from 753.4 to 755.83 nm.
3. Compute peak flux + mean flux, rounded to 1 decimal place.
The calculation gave 30.2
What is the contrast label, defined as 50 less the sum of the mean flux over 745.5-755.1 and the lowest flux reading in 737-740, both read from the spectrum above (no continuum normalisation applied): 19.5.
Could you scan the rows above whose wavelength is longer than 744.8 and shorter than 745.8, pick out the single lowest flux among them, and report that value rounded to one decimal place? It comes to 15.2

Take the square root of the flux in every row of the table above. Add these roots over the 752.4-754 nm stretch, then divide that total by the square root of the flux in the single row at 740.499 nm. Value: 4.94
